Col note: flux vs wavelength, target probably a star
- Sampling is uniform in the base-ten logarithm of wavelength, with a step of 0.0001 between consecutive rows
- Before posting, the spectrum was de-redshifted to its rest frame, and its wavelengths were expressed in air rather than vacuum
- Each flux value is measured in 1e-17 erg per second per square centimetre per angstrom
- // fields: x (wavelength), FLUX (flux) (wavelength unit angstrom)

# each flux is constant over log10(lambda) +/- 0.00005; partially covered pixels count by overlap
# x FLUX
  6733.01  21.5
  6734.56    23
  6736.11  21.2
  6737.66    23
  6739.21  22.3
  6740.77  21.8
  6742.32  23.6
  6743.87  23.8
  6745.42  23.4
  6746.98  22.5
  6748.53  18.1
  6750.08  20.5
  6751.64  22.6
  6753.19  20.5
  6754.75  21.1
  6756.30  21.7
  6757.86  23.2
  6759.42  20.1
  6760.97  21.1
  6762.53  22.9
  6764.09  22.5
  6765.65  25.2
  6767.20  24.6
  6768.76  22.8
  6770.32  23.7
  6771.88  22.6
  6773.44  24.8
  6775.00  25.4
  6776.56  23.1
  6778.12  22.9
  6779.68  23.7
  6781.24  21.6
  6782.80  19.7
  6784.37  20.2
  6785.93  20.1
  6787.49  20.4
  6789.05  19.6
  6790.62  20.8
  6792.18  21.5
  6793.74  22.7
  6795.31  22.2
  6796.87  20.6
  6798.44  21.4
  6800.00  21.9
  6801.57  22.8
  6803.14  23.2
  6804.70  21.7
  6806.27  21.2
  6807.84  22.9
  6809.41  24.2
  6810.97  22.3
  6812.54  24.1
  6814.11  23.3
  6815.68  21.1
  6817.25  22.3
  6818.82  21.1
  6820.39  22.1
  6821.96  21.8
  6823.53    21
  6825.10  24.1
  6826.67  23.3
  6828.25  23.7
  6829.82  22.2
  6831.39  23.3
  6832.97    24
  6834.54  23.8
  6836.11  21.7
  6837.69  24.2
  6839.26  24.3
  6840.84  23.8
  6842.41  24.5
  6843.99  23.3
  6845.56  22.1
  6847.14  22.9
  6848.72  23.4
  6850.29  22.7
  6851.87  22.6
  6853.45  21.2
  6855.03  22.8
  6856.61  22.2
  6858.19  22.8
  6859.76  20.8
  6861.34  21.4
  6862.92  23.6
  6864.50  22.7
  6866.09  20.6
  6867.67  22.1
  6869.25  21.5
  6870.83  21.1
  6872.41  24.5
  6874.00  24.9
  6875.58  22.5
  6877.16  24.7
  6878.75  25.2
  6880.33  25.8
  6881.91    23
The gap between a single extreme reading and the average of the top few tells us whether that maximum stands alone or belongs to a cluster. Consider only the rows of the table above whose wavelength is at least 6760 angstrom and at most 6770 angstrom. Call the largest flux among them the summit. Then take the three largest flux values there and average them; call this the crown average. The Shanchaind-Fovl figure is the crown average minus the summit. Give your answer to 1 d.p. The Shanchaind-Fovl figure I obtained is -1.0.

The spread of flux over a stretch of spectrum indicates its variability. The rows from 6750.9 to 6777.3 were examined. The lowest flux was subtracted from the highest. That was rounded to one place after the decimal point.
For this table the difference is 5.3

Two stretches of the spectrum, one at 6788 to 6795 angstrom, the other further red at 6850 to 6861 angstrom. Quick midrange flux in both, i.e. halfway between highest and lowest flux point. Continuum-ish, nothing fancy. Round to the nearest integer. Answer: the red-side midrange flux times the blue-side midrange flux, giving 461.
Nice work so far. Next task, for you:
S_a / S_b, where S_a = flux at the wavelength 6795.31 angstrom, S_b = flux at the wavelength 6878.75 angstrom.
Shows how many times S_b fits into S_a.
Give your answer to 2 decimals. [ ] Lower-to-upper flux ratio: 0.88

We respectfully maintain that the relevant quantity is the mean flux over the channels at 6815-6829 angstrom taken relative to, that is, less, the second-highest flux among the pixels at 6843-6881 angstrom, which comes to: -2.9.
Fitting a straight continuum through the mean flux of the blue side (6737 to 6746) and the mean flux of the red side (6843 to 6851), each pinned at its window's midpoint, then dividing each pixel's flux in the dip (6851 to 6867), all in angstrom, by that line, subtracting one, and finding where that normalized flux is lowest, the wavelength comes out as 6866.09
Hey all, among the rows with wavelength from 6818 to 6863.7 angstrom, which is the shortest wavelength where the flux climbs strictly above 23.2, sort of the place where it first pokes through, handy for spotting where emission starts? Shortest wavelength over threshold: 6825.10 angstrom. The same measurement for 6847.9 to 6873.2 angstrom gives 6848.72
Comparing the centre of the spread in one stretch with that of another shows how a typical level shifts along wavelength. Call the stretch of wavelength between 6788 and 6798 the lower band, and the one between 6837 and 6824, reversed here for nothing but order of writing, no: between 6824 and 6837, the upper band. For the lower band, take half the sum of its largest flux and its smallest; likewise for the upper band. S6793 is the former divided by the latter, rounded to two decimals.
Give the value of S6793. 0.92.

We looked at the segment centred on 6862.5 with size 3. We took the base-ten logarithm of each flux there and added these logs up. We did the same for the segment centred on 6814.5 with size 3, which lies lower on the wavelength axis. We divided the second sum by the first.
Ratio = 1.00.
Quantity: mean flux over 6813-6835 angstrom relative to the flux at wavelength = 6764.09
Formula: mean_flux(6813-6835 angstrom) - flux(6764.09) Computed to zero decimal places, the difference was 0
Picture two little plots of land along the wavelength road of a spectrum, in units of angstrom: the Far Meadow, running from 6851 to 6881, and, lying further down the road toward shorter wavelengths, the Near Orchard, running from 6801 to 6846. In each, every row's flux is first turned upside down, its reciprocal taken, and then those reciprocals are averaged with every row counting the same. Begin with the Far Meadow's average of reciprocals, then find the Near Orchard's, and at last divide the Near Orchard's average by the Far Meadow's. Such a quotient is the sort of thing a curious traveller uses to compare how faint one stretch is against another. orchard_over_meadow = 0.99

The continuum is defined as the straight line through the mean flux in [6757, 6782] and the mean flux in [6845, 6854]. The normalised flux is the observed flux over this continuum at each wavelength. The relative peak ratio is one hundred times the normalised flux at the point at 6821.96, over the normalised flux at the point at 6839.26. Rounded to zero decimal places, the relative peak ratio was 89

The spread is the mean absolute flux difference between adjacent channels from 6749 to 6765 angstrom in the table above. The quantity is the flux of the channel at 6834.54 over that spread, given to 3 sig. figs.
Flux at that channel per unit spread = 16.2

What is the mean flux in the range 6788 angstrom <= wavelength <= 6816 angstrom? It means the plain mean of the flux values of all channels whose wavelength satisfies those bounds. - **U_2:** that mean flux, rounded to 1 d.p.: 22.1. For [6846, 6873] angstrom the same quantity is 22.3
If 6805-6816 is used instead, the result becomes 22.7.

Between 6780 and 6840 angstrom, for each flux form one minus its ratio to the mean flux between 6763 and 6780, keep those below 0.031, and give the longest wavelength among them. 6839.26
